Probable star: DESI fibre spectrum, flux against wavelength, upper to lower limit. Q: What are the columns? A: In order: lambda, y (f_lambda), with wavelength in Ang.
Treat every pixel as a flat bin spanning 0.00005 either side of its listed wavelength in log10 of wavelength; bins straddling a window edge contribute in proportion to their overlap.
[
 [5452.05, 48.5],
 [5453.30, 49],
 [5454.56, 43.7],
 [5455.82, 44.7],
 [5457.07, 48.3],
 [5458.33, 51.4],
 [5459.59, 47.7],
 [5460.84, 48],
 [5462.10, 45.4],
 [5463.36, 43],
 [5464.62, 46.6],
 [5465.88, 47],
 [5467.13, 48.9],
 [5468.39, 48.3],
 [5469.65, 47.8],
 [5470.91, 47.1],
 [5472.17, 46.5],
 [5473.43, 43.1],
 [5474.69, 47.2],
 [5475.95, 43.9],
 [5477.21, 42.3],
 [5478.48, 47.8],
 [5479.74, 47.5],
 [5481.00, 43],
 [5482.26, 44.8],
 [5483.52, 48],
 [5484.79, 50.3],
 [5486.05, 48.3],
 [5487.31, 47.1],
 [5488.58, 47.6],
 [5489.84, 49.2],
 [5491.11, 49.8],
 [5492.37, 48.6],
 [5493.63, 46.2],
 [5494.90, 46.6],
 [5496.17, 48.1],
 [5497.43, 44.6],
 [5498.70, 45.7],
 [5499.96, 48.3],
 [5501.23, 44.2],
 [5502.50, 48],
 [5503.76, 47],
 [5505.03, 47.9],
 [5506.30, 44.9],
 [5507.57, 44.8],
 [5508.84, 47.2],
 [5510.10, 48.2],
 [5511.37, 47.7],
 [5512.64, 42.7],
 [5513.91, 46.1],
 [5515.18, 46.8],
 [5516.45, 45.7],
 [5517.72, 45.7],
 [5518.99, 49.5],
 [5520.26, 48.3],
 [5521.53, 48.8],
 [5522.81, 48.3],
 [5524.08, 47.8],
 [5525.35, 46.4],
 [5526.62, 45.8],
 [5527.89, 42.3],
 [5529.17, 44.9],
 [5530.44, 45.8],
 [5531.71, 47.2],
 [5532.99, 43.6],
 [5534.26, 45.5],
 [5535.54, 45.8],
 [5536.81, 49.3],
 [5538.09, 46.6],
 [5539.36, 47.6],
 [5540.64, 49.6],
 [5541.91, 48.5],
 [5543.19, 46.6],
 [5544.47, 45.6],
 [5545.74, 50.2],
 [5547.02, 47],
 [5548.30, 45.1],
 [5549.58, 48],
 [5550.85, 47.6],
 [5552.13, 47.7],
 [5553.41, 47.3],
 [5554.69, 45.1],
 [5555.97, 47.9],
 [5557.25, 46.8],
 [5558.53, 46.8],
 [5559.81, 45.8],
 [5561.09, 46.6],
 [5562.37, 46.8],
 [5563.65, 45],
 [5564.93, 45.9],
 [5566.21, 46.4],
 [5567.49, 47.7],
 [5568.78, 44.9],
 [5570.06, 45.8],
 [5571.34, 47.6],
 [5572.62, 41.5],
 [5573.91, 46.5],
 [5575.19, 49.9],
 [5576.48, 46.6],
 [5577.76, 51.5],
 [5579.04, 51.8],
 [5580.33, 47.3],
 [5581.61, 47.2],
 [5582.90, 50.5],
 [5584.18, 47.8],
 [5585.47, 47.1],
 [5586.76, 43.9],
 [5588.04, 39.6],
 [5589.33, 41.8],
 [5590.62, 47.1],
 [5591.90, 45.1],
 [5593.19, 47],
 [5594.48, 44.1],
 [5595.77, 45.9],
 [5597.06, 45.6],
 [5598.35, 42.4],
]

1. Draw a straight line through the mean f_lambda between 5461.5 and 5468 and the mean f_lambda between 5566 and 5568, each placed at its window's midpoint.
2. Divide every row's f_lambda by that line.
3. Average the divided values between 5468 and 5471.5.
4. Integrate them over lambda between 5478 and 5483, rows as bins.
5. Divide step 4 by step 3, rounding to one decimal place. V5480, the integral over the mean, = 4.8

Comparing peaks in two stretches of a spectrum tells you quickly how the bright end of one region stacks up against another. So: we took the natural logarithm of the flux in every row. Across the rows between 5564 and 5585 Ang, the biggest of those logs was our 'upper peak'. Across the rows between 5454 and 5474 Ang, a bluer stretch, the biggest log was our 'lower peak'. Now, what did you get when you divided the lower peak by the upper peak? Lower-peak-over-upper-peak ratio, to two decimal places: 1.00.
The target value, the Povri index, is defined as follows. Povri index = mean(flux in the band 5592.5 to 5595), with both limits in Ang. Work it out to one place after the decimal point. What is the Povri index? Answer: 45.5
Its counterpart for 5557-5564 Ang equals 46.3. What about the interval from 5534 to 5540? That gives 47.0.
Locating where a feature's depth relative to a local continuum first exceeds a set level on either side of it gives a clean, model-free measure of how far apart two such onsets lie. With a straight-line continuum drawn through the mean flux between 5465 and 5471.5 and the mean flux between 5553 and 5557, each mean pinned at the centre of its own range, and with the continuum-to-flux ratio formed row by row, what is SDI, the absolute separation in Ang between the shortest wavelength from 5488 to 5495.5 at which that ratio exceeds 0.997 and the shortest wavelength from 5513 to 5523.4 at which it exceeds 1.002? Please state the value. 25.3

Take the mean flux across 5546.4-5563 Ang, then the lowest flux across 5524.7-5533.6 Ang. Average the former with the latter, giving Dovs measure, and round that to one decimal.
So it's 44.6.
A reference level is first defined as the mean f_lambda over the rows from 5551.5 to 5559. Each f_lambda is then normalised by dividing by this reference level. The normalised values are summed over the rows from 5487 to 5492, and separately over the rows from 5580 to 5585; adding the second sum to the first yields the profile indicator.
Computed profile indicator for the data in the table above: 8.24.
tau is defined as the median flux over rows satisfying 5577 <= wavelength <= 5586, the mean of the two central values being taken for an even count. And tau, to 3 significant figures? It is 47.8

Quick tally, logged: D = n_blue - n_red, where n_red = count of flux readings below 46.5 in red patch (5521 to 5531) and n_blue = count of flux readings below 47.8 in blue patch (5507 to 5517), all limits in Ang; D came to 2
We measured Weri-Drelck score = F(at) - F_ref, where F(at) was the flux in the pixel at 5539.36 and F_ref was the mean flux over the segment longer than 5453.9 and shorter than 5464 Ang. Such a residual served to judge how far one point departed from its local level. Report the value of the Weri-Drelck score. 1.1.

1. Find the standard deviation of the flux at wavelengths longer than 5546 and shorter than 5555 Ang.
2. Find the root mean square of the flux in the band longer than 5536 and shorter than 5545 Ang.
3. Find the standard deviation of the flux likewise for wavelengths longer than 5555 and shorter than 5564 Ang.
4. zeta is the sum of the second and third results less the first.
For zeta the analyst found 47.4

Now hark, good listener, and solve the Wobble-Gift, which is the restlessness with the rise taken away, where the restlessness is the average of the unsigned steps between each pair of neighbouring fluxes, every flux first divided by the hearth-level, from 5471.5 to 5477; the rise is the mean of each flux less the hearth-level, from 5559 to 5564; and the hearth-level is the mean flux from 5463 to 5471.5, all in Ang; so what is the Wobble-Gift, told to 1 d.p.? 1.0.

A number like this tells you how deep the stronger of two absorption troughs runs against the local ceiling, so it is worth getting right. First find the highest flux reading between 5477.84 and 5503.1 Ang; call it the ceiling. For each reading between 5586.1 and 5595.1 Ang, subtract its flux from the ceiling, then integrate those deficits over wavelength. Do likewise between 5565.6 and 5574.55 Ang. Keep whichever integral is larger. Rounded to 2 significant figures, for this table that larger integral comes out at 56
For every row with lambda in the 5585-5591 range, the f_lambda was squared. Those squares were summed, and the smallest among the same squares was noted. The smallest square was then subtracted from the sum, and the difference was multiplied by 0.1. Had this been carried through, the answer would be 811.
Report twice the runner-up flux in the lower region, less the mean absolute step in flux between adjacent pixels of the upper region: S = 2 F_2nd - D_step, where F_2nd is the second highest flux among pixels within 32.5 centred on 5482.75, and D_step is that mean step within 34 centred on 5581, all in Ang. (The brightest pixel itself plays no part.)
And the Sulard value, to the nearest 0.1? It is 97.0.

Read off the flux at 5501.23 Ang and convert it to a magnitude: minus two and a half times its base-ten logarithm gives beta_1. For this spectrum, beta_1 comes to -4.11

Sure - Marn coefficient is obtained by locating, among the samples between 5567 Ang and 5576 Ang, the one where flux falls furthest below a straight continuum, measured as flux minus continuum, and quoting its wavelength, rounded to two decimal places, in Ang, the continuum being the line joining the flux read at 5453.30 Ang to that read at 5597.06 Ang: 5572.62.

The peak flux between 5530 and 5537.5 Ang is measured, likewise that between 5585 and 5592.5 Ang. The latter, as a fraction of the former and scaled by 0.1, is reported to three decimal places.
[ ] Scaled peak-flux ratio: 0.096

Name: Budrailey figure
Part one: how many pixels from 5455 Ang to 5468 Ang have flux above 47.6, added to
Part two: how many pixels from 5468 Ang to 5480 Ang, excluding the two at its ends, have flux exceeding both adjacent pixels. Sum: 7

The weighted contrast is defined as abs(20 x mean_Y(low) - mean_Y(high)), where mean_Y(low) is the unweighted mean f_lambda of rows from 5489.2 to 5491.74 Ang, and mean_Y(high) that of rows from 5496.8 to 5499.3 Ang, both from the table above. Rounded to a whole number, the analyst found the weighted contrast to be 945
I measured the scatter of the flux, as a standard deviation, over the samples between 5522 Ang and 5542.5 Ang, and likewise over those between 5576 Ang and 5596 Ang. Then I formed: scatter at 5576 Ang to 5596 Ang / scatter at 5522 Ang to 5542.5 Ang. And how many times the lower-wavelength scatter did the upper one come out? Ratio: 1.63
